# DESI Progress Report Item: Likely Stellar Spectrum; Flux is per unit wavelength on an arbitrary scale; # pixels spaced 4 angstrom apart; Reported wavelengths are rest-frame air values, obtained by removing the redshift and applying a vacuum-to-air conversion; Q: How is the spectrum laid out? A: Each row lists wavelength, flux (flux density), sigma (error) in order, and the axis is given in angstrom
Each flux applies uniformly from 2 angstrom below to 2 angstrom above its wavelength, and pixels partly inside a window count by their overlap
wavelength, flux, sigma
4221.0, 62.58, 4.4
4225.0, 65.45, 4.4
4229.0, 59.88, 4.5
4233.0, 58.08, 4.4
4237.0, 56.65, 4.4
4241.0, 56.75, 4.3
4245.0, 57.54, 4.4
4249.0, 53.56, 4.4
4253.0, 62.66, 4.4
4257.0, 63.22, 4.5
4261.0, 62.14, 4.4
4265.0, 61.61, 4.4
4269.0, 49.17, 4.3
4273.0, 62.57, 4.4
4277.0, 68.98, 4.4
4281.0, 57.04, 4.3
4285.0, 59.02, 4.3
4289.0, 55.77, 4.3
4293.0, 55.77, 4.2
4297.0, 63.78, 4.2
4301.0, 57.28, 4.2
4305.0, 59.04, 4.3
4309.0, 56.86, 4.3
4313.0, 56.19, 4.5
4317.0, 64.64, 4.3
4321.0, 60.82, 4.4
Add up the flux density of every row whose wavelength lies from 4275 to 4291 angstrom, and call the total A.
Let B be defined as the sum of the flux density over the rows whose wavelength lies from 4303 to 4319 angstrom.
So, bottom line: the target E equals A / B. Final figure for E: 1.02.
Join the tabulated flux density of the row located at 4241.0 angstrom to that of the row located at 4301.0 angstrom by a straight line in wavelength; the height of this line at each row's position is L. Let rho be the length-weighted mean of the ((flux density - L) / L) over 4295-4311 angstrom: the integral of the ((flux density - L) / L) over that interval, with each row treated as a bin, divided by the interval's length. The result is 0.03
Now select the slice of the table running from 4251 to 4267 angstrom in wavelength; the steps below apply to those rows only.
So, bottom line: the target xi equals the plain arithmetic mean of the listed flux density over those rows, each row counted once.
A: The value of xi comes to 62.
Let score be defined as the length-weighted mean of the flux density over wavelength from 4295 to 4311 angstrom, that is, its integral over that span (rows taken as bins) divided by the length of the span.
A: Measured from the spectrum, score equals 59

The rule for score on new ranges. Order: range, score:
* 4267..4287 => 59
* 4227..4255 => 58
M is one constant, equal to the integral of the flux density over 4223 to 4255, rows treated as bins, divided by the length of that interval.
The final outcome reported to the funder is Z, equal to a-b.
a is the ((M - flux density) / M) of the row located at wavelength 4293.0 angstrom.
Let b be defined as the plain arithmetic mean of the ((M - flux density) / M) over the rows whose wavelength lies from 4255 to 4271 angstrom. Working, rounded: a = 0.052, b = -0.004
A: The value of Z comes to 0.06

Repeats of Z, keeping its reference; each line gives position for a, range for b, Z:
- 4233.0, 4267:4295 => 0.00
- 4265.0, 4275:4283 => 0.02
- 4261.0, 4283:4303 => -0.06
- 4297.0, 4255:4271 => -0.08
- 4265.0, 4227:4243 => -0.06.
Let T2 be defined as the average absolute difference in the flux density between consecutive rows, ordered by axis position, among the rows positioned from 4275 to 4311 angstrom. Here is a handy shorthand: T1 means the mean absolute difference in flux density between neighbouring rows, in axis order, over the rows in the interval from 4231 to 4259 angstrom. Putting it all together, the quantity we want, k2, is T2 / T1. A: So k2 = 1.7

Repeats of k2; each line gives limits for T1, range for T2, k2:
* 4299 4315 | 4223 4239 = 1.9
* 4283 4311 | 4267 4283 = 2.9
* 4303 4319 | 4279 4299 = 0.9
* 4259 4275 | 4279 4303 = 0.4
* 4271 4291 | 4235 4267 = 0.4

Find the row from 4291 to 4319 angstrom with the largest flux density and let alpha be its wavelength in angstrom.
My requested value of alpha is 4317.0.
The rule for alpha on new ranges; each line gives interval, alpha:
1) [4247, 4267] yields 4257.0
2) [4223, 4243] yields 4225.0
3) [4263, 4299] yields 4277.0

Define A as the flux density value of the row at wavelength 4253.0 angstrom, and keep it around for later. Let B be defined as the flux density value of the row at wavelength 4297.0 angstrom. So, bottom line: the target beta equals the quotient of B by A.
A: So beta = 1.02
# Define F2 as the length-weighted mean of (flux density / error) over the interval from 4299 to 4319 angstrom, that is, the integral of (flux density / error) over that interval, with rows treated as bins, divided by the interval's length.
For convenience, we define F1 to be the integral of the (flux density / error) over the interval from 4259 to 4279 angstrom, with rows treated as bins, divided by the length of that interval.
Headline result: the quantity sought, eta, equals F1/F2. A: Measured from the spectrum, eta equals 1.02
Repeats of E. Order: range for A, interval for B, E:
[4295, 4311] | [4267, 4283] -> 1.00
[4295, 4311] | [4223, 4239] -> 0.99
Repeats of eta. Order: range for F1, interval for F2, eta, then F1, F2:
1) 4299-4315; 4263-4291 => 0.97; 13.3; 13.6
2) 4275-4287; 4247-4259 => 1.05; 14.2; 13.5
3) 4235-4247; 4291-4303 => 0.93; 13.0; 14.0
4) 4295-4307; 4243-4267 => 1.04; 14.2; 13.6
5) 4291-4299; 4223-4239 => 1.05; 14.2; 13.6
